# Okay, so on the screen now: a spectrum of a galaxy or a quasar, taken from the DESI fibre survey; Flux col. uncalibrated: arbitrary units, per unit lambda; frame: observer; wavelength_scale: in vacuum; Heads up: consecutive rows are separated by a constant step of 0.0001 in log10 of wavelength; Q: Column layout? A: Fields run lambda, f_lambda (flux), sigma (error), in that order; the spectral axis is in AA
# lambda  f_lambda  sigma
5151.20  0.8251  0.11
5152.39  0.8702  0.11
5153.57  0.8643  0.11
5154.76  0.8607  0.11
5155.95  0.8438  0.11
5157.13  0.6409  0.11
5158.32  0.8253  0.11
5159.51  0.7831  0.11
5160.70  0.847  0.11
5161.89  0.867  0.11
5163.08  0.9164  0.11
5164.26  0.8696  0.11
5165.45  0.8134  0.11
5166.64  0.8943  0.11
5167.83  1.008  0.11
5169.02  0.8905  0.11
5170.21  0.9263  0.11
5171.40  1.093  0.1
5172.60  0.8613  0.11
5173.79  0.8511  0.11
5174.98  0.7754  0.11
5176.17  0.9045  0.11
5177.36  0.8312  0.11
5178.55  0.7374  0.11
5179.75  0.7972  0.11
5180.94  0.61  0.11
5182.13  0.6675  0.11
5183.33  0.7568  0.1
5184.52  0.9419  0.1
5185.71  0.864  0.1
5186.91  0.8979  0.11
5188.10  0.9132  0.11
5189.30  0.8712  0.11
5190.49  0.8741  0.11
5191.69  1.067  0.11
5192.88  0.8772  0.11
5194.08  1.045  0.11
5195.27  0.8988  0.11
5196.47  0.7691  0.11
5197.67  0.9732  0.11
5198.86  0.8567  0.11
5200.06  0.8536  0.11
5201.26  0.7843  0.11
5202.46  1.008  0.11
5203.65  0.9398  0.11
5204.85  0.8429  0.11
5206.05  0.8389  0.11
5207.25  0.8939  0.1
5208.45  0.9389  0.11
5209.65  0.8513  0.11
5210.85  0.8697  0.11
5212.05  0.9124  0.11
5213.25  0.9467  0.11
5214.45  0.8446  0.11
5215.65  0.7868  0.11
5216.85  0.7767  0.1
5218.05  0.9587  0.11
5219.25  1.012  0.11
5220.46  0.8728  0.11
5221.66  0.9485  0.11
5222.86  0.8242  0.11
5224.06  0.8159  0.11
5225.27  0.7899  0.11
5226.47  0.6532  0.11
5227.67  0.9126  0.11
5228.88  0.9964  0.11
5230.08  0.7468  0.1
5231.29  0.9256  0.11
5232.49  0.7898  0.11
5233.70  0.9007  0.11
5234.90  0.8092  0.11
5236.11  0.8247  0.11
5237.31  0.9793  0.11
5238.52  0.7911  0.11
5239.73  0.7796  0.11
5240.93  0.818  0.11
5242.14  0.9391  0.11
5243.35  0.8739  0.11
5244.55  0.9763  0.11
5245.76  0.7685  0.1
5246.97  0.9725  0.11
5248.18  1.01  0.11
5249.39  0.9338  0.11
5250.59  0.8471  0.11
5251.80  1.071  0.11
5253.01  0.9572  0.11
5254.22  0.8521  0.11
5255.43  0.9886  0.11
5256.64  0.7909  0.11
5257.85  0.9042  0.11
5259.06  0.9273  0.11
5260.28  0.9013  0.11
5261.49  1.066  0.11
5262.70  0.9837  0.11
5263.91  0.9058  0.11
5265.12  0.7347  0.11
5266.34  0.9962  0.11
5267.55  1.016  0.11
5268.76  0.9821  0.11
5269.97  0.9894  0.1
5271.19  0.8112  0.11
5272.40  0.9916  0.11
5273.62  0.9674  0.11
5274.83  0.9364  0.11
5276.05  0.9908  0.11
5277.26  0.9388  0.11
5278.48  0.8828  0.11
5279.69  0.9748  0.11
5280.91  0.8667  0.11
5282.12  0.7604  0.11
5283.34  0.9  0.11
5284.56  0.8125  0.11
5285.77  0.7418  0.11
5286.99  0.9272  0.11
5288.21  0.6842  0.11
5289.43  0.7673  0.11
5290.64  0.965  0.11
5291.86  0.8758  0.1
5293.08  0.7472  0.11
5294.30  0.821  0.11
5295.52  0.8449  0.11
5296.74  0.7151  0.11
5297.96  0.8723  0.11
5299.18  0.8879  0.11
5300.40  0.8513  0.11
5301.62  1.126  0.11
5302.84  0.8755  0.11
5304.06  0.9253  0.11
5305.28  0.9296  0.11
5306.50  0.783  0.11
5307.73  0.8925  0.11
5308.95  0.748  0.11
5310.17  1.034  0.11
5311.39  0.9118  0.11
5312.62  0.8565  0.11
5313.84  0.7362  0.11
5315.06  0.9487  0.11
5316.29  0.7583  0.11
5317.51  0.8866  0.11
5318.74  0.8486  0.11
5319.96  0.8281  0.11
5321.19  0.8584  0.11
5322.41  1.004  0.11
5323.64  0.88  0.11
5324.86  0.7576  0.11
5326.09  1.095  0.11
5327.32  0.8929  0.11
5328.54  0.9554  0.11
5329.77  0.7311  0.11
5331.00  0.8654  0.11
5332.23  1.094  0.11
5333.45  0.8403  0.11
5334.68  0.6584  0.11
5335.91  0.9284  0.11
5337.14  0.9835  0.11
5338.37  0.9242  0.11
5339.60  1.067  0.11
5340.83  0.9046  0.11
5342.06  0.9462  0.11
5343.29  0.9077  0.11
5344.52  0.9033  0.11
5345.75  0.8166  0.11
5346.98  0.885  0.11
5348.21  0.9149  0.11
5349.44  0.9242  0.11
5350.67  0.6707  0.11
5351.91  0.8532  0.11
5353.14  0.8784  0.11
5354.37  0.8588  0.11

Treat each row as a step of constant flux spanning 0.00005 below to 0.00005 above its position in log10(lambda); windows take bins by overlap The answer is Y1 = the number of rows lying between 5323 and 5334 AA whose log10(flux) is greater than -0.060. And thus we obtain 5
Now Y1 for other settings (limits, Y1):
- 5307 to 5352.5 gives 22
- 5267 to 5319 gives 25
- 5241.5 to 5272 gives 19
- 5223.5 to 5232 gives 3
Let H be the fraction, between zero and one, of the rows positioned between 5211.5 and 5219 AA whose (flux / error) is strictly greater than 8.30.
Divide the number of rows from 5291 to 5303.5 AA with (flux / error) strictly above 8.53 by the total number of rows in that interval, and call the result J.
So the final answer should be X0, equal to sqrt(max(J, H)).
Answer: 0.58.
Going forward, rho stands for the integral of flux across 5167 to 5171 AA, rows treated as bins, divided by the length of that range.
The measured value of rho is 0.95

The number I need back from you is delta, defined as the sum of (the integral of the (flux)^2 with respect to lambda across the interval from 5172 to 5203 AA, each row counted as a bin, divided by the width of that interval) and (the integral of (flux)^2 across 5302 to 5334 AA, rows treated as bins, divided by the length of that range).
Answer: 1.54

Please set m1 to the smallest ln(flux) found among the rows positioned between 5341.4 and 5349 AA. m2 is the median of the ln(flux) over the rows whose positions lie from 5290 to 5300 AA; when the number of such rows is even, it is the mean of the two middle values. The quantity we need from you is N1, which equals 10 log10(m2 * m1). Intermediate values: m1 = -0.20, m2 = -0.15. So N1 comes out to -15.1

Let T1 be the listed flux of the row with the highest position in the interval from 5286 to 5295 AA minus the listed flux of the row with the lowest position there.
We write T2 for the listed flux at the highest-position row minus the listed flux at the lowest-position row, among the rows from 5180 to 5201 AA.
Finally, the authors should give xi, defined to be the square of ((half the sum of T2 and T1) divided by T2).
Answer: 0.08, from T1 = -0.11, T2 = 0.2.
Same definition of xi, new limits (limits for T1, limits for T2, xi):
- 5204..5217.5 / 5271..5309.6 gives 1.05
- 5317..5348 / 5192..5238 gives 0.24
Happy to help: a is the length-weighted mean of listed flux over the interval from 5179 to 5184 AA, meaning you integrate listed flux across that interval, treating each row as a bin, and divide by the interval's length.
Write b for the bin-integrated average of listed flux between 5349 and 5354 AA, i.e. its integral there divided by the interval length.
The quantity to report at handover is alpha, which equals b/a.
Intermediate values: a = 0.71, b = 0.830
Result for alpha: 1.17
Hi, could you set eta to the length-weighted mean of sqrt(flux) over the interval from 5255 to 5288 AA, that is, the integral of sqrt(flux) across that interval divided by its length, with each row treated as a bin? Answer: 0.953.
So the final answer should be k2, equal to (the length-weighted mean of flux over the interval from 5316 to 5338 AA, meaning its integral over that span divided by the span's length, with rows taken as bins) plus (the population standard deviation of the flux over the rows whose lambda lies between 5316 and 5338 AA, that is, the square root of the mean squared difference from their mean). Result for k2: 1.00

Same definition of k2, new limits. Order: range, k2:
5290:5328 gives 0.97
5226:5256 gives 0.98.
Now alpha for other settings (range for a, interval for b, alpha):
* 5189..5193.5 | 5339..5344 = 1.03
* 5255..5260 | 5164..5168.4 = 1.00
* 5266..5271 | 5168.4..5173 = 0.96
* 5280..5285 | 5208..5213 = 1.06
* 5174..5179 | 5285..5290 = 0.95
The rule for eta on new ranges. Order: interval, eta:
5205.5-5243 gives 0.928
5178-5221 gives 0.932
